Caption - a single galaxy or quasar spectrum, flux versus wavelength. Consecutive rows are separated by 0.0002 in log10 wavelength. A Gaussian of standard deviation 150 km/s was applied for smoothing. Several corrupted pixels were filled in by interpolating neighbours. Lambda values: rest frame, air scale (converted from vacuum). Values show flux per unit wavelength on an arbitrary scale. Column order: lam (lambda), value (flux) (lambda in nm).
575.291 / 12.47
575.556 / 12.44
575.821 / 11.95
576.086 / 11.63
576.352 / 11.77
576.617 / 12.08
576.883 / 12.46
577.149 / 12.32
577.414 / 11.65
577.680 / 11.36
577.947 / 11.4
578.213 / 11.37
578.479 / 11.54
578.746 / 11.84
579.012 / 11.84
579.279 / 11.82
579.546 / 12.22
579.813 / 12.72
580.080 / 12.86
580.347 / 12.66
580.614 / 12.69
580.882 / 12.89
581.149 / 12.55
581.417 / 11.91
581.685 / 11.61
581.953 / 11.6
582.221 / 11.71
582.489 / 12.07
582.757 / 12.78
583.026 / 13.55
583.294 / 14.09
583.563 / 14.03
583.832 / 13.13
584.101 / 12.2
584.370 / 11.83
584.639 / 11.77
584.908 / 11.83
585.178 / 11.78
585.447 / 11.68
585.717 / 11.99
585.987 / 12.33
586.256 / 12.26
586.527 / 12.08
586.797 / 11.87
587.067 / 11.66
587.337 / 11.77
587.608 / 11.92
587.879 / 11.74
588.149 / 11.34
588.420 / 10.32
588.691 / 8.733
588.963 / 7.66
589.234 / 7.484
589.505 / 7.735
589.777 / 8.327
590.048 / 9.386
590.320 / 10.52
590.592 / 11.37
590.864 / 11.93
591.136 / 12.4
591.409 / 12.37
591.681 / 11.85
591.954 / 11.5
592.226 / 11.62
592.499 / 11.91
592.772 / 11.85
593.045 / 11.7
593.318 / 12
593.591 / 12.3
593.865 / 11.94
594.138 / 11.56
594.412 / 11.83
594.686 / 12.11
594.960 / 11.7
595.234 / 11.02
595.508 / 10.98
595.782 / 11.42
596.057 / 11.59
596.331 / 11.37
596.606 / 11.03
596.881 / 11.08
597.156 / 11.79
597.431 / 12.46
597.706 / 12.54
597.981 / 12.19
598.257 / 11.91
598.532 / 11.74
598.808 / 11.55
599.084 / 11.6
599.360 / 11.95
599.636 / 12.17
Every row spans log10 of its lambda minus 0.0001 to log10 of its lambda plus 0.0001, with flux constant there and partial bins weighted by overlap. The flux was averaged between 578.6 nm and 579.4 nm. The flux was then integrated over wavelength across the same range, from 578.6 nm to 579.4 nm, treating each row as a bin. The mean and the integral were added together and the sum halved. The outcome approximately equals 10.6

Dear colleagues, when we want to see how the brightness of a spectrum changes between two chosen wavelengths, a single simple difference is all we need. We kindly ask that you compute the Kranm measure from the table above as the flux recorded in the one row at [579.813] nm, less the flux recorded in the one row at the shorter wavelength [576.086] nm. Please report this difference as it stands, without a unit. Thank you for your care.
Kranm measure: 1.1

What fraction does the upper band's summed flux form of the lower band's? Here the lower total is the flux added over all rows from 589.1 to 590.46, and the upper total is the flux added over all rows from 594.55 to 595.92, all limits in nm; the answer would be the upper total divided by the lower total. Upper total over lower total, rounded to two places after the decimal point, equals 1.32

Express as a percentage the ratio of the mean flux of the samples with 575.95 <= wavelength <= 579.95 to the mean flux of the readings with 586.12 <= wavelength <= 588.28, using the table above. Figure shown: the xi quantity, 100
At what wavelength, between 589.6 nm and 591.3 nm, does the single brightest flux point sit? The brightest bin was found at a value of 591.136 nm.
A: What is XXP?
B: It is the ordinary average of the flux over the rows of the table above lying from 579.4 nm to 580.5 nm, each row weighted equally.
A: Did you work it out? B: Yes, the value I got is 12.6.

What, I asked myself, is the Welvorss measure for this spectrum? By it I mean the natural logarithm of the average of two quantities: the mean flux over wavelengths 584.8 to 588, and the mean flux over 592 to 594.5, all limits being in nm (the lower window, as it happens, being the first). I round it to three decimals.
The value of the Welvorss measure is 2.475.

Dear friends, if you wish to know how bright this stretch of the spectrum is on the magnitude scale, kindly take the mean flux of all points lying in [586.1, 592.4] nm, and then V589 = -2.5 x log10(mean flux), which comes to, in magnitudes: -2.58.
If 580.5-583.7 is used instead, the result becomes -2.75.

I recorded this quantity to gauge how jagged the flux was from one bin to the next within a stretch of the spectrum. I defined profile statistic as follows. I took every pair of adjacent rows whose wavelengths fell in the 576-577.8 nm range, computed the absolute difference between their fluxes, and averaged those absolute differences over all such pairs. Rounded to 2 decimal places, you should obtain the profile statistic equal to 0.32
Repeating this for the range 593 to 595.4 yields 0.37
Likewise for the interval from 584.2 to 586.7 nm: 0.15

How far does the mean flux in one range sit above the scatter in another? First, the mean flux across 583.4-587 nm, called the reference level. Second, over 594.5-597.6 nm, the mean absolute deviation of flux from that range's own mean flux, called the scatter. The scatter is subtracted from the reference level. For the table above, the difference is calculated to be 11.83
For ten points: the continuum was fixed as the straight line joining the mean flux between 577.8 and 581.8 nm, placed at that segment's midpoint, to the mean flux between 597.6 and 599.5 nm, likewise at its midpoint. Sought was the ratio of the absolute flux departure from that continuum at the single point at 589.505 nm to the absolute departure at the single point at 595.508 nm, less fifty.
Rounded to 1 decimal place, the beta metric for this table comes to -45.6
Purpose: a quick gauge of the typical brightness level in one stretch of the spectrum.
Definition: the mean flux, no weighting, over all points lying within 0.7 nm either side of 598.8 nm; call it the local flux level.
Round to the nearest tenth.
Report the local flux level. 11.8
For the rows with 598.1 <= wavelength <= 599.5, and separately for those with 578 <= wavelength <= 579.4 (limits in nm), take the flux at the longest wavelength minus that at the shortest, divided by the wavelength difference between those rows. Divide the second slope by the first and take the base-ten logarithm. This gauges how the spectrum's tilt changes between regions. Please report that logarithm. 1.1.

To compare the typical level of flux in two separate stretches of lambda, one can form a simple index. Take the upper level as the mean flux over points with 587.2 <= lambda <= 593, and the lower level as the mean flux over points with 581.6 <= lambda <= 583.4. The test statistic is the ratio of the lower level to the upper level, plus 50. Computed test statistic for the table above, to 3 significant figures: 51.2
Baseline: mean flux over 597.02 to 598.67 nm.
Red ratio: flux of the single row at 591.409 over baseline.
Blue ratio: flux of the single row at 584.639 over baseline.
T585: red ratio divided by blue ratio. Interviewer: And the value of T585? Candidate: 1.05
